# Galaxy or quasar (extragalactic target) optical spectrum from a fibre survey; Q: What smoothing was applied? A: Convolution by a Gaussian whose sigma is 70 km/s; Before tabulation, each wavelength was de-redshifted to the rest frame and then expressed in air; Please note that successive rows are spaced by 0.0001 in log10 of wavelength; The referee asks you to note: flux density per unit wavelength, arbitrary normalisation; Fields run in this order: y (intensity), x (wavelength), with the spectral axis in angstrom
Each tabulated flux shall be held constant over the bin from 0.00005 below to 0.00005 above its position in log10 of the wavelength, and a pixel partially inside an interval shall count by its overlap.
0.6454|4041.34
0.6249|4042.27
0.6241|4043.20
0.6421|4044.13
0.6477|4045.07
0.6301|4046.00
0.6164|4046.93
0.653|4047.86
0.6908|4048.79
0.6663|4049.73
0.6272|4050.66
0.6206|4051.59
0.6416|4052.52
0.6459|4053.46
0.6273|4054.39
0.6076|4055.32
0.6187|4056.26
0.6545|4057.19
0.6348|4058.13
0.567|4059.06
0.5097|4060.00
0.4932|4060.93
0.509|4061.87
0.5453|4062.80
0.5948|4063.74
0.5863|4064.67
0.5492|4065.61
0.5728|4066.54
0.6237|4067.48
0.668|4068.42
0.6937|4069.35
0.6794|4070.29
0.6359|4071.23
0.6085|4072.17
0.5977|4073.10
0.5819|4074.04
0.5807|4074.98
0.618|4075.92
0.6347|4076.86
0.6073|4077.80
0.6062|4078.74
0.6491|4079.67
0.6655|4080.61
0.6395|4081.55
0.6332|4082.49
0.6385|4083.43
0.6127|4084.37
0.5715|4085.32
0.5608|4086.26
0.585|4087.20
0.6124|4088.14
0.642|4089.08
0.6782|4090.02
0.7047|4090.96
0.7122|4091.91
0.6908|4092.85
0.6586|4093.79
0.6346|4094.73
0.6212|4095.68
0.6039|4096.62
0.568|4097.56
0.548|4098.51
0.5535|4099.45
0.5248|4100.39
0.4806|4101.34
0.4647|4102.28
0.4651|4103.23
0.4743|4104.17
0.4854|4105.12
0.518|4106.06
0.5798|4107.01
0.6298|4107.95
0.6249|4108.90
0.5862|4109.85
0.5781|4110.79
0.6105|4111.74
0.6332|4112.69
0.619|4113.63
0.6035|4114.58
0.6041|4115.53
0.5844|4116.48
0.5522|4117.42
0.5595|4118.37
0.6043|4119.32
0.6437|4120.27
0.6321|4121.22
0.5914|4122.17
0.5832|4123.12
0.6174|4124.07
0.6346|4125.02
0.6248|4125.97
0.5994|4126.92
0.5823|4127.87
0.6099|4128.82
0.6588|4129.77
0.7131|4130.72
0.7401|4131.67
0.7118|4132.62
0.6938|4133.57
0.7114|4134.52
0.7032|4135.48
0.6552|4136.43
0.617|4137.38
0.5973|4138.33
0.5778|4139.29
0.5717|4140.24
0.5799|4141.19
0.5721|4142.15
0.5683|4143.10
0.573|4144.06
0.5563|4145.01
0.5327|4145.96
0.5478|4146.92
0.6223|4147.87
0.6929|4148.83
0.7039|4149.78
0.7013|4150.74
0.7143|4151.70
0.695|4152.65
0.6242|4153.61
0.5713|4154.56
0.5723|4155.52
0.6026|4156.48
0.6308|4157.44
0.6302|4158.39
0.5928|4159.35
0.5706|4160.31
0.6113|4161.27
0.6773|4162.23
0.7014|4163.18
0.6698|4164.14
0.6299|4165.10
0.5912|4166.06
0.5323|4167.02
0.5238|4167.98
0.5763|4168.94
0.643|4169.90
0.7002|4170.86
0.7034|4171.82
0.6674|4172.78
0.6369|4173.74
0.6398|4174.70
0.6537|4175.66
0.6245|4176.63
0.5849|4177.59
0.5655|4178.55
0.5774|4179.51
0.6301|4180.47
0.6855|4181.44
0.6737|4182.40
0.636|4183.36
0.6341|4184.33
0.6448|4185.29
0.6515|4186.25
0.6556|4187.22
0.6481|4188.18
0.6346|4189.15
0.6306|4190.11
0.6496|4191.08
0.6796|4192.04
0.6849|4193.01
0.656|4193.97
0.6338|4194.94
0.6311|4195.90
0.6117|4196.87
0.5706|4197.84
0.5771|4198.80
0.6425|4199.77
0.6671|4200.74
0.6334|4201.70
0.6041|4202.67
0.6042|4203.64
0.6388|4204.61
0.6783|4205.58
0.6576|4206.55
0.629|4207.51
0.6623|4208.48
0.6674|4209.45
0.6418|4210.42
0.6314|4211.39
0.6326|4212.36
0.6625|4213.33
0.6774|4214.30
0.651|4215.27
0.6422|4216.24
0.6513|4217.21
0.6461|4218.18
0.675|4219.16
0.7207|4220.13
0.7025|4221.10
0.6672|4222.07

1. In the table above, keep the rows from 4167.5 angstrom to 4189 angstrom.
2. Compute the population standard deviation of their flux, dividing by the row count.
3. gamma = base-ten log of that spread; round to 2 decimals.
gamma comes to -1.36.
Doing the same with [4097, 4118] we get -1.26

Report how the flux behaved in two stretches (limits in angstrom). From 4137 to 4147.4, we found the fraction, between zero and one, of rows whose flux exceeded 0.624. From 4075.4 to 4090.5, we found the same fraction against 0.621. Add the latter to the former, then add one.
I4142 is 1.5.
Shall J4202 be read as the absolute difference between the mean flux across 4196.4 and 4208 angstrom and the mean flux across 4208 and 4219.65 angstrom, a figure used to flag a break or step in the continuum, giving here 0.03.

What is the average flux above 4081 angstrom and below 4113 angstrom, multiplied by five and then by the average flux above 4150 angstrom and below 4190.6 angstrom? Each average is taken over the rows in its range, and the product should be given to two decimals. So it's 1.87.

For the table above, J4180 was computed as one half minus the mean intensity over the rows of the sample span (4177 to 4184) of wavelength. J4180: -0.122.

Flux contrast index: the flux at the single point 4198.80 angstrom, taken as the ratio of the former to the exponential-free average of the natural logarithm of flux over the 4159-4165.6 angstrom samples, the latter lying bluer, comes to -1.27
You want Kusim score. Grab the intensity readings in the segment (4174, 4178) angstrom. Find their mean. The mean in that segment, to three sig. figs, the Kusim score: 0.626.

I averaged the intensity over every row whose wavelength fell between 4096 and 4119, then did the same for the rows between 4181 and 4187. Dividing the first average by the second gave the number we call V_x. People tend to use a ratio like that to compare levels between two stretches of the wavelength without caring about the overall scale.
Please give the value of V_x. 0.86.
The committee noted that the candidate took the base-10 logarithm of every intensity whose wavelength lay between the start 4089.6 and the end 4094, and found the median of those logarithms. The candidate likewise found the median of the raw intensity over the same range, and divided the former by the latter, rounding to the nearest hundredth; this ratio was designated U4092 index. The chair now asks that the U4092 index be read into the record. -0.23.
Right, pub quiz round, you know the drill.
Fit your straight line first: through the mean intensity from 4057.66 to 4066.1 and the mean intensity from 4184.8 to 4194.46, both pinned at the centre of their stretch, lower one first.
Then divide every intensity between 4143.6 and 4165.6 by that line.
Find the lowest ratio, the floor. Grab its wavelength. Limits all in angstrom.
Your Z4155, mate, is 4145.96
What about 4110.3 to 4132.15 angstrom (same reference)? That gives 4117.42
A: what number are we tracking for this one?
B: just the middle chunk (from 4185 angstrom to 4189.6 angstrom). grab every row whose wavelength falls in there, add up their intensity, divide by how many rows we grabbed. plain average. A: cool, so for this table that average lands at 0.647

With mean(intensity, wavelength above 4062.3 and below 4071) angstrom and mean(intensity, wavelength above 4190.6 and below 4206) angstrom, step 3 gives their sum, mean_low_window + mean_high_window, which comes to 1.248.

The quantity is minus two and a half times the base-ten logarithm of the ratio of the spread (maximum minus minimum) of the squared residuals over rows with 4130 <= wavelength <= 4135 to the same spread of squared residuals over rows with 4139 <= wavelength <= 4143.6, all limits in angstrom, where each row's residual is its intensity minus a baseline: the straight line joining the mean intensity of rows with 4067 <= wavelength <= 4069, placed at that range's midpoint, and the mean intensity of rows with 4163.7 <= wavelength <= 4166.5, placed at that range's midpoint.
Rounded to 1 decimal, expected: -1.9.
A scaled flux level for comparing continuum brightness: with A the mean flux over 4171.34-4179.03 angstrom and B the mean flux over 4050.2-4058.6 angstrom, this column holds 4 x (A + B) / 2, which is 2.53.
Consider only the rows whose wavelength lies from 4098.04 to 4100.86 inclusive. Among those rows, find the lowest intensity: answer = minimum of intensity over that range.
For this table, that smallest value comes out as 0.5248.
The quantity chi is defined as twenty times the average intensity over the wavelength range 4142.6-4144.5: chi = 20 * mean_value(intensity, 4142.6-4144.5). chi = 11.4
